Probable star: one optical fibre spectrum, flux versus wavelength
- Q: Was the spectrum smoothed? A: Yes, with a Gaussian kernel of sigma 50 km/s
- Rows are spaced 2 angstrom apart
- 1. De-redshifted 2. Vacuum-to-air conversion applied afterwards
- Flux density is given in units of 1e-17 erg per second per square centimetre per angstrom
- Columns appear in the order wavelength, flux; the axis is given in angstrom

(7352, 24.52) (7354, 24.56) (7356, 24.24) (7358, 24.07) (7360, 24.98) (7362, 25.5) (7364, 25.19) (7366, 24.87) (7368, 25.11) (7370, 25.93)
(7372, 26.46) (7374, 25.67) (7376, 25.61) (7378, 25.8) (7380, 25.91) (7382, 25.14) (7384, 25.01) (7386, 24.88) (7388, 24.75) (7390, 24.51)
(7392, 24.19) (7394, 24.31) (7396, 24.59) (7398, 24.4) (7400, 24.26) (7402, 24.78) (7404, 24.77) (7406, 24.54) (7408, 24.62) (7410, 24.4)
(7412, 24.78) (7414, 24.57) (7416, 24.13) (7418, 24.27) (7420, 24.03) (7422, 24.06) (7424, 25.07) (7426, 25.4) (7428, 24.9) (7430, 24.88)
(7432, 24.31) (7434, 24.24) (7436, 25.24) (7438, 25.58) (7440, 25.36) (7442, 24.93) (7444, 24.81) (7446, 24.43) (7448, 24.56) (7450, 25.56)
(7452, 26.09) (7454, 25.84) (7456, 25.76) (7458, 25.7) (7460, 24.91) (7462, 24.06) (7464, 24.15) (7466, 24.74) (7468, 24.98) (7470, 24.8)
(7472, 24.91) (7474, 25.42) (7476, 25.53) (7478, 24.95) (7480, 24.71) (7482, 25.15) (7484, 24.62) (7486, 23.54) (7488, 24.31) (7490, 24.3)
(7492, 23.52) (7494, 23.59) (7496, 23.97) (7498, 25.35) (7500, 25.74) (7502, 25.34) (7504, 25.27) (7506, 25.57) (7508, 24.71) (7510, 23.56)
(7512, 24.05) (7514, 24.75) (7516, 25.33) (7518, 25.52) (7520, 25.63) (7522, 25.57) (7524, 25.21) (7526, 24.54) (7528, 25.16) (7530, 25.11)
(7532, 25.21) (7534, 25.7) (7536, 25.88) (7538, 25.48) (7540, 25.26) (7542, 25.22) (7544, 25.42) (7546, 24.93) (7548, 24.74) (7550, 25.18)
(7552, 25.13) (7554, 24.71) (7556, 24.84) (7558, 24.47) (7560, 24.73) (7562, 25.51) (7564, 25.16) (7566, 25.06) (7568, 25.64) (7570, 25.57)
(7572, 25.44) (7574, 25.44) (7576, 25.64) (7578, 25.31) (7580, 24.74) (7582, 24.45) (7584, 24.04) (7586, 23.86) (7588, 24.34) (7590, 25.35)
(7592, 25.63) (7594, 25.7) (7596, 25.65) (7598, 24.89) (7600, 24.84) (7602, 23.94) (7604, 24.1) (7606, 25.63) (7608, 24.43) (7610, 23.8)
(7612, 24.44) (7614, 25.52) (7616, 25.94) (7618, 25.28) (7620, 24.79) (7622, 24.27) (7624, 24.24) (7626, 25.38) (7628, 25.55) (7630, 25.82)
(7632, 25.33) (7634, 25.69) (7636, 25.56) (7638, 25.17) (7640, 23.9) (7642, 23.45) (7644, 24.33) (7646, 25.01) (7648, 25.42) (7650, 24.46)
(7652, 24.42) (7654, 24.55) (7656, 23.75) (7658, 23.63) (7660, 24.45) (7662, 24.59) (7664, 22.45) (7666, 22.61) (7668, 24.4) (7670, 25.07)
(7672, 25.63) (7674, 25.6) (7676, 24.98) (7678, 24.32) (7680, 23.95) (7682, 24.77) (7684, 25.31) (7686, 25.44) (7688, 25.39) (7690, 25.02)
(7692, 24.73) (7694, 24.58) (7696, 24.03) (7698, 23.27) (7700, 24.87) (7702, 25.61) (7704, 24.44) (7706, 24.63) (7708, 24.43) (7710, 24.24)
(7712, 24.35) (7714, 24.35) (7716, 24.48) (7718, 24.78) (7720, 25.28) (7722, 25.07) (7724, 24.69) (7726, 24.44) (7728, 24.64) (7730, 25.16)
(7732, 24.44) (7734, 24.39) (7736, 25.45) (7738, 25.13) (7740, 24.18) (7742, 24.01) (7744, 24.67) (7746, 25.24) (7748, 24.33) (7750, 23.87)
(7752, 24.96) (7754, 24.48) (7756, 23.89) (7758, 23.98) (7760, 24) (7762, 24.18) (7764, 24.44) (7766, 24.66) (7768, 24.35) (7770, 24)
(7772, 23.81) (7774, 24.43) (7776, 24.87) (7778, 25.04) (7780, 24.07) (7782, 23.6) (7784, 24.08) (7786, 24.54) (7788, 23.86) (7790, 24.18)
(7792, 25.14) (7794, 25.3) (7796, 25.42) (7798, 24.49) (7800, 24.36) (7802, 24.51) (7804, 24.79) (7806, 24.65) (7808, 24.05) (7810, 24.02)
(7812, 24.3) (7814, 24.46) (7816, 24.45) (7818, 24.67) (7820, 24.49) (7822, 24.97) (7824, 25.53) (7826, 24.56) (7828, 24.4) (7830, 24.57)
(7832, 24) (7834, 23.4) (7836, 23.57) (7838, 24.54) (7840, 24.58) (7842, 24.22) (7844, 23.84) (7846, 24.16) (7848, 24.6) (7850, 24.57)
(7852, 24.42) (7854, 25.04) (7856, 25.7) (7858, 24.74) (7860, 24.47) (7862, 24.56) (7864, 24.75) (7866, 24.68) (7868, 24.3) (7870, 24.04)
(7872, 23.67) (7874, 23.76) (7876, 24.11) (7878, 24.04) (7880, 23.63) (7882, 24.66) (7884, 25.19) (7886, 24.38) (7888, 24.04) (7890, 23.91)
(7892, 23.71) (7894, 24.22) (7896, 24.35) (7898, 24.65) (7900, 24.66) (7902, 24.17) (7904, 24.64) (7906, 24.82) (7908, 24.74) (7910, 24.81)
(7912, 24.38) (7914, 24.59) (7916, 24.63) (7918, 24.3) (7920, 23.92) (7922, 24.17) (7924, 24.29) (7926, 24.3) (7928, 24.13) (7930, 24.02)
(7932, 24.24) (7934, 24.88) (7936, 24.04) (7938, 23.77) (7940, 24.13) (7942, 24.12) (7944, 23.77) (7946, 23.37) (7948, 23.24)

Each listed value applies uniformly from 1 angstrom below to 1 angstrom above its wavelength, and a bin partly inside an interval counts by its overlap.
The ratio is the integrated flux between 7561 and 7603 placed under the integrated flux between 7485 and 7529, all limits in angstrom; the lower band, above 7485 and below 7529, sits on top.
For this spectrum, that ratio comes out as 1.0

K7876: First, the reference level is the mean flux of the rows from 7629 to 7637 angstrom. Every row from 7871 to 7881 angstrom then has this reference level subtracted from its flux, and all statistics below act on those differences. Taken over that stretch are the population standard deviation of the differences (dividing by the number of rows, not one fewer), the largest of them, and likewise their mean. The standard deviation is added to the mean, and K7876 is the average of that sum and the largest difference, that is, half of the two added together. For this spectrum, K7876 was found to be -1.53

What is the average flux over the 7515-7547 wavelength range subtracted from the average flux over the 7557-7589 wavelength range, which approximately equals -0.4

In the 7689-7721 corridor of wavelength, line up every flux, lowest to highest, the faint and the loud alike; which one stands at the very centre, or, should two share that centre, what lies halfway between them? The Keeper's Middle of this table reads 24.5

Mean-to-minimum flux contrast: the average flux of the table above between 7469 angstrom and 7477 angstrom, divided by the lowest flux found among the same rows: 1.01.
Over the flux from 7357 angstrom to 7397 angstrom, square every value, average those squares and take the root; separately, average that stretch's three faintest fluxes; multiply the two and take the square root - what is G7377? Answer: 24.7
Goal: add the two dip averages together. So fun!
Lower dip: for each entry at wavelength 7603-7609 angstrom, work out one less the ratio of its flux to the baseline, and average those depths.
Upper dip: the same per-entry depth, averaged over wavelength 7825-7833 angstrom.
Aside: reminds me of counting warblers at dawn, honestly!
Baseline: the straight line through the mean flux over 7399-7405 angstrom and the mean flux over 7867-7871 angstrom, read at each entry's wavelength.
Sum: -0.020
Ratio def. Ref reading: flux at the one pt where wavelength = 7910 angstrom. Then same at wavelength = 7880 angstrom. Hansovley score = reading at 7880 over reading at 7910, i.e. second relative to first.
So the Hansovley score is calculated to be 0.95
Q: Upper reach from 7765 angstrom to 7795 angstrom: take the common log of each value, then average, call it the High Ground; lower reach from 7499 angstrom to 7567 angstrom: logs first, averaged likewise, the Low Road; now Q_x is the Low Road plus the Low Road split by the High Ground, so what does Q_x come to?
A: 2.41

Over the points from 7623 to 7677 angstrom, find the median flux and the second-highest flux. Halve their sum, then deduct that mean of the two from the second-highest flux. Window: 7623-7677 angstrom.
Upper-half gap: 0.55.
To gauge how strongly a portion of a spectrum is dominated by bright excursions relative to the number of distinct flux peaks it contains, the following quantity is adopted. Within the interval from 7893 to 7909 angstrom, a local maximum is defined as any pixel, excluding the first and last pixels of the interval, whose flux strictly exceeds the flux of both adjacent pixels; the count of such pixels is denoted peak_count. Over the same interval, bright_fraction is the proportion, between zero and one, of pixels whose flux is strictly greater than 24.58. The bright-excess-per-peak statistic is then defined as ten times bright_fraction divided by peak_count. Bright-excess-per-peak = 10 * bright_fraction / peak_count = 3.1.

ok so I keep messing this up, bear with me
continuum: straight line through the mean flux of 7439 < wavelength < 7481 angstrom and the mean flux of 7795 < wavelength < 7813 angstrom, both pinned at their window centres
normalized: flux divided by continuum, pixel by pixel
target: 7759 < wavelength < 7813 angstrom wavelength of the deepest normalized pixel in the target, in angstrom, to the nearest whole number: 7782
